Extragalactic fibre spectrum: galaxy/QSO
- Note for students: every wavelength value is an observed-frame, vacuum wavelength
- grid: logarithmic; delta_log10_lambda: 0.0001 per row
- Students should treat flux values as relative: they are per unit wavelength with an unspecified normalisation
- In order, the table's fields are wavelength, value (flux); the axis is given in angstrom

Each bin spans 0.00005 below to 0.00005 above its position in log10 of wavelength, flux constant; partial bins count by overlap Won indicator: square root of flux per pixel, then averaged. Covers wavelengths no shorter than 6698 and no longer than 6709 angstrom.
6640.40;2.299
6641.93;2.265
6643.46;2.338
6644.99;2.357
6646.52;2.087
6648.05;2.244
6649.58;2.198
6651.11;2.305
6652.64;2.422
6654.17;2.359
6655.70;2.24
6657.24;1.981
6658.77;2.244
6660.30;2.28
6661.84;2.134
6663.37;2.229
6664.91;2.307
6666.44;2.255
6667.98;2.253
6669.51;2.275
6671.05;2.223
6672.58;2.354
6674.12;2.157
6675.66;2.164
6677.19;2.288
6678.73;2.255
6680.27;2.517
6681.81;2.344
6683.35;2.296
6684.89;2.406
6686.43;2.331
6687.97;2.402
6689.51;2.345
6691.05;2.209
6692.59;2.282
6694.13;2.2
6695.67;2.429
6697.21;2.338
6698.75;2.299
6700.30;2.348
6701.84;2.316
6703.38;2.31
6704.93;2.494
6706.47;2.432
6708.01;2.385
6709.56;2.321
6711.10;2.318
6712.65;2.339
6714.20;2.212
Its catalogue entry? 1.54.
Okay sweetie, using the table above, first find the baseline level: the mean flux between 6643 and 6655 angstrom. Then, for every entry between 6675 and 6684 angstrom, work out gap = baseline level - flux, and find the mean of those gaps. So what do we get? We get -0.02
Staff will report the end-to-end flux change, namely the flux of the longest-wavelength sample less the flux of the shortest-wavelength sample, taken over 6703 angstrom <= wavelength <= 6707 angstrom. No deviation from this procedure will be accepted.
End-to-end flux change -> 0.12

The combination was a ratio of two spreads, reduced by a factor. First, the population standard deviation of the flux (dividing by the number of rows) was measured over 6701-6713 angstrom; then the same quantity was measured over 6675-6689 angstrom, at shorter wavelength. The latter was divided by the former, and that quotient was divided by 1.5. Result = 1.01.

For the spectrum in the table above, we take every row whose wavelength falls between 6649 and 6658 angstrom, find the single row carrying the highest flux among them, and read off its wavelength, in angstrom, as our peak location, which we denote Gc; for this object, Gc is 6652.64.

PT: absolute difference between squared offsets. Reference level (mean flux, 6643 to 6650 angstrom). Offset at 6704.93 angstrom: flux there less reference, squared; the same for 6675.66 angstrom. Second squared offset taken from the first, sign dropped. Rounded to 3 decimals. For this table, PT 0.056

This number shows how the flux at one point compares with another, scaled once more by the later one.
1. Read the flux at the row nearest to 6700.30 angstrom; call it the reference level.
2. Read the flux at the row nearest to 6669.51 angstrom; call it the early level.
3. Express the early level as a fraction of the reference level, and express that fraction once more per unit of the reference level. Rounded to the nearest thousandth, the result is 0.413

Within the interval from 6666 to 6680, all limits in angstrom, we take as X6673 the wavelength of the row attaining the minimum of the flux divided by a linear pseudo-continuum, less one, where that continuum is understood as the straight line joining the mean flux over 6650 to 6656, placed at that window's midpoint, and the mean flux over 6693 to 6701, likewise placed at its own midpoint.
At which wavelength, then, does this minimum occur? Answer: 6674.12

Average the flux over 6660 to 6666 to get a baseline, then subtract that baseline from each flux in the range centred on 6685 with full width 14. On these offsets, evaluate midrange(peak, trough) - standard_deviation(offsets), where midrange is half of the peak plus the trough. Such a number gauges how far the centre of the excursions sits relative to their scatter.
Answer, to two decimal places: 0.04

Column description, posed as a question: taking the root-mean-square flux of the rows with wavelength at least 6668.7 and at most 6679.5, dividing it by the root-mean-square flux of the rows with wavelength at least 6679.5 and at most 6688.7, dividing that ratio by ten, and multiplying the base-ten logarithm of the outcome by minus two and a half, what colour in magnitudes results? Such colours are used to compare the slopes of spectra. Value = 2.56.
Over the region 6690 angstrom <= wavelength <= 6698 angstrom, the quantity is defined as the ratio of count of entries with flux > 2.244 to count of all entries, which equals 0.60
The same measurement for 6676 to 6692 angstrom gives 0.90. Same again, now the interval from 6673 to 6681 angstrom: 0.60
